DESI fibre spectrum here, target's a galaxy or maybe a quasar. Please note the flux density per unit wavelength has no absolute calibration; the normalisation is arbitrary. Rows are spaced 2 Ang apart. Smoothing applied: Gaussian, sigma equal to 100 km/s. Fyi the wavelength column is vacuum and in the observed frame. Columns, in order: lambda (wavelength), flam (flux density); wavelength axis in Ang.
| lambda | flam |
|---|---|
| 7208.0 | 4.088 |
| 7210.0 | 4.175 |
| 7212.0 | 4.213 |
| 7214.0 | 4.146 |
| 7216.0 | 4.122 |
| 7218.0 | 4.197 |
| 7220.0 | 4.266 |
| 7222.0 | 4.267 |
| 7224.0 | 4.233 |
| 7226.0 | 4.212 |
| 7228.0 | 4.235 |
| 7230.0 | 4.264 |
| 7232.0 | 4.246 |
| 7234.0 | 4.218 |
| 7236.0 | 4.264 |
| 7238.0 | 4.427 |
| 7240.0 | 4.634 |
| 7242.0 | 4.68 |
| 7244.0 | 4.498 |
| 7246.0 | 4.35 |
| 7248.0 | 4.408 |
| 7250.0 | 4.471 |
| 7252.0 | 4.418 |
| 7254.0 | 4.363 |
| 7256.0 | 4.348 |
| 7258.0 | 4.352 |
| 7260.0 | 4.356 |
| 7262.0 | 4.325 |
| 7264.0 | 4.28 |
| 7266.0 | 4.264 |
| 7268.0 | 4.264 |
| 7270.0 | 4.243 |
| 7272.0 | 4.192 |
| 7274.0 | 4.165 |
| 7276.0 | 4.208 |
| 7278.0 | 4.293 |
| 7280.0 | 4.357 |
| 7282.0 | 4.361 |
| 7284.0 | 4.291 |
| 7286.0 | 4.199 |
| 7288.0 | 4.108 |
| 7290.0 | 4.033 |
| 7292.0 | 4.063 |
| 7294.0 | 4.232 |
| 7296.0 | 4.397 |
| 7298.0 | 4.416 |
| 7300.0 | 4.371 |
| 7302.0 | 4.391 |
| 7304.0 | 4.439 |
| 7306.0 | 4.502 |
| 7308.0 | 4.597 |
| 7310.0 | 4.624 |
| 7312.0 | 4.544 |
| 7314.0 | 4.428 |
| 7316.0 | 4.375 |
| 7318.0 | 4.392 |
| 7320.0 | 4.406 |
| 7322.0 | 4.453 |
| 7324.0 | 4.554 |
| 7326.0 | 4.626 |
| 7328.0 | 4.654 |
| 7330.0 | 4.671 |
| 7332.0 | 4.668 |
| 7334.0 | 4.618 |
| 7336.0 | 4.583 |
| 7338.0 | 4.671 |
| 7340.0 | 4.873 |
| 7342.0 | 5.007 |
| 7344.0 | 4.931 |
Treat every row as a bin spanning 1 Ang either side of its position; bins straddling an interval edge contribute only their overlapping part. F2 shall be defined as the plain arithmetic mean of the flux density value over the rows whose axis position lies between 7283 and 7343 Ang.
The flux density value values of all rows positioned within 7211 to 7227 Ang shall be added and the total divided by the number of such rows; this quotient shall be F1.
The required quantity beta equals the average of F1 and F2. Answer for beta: 4.34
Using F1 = 4.21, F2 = 4.47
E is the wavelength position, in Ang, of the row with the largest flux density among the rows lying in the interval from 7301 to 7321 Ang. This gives 7310.0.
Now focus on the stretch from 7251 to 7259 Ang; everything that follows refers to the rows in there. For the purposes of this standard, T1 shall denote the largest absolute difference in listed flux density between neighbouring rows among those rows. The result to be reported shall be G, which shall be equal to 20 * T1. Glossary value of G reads 1.1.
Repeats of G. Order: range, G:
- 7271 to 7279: 1.7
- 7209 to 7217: 1.3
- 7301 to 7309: 1.9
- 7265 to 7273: 1.0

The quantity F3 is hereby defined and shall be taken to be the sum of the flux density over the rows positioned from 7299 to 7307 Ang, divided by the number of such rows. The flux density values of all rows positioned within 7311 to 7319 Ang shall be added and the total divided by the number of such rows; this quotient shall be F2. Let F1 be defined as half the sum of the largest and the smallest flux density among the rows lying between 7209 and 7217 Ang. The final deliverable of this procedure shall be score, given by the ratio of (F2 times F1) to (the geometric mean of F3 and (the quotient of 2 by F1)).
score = 12.7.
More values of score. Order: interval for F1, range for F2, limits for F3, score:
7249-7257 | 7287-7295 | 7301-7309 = 12.7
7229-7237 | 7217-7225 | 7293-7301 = 12.6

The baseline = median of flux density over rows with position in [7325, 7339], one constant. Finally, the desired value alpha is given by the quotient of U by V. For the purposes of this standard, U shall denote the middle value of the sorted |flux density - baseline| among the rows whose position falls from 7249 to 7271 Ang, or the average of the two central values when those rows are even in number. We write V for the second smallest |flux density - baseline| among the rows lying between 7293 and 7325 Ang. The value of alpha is 5.4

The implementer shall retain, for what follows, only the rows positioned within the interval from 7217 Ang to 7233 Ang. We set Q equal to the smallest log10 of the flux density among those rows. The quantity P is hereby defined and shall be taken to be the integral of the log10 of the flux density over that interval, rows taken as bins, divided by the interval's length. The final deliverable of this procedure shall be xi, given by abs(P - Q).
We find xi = 0.004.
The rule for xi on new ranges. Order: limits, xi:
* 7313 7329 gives 0.011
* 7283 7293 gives 0.011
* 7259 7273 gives 0.008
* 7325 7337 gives 0.005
